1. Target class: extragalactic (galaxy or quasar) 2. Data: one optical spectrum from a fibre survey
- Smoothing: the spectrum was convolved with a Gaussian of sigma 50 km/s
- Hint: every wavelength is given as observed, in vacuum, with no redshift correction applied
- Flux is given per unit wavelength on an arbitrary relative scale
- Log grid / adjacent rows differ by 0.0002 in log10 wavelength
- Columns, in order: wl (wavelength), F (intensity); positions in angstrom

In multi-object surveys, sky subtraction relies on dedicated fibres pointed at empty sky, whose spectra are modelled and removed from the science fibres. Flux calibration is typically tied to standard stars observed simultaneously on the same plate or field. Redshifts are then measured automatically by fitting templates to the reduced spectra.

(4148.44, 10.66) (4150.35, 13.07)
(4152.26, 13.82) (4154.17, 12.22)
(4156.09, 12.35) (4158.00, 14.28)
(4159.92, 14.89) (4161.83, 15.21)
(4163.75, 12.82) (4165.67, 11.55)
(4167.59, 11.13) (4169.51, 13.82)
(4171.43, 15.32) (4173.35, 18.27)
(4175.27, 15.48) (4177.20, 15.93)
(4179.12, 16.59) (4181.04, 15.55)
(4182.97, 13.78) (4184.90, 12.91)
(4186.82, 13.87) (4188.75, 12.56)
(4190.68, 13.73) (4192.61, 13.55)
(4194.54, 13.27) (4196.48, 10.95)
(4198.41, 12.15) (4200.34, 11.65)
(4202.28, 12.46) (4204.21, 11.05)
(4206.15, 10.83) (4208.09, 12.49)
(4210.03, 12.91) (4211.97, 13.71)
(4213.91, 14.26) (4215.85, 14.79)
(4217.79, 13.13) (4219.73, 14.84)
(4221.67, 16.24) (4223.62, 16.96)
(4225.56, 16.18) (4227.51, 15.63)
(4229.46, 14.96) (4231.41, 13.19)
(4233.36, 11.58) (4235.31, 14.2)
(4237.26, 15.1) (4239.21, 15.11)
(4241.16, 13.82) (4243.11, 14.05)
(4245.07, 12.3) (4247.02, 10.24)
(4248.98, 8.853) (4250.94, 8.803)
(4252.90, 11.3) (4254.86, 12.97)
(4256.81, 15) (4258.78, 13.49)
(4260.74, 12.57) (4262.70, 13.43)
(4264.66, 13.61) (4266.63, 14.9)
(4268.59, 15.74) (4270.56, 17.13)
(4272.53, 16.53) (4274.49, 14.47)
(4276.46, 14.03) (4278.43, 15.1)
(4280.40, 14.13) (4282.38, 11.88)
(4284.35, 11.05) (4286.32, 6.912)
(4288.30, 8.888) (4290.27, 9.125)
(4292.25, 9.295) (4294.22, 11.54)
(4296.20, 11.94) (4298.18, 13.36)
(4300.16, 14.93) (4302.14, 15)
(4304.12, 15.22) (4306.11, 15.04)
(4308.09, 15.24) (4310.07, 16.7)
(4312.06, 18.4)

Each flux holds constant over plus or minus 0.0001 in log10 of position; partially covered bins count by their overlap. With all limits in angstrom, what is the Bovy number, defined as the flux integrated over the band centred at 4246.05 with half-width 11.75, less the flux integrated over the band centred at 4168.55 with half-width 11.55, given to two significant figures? -40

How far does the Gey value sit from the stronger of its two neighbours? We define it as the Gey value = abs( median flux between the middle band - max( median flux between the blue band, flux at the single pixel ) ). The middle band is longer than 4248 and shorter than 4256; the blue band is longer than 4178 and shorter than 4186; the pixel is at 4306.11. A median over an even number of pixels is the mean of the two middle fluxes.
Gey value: 5.0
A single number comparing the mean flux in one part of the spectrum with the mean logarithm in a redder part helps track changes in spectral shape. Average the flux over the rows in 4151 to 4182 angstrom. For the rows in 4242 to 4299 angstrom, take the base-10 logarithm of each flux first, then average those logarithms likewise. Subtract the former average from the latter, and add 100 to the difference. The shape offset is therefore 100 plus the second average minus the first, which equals 86.8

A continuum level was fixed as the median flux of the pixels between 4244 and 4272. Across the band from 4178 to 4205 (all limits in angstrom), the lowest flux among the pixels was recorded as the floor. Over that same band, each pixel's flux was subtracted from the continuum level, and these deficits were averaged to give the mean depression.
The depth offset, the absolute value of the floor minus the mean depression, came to 10.9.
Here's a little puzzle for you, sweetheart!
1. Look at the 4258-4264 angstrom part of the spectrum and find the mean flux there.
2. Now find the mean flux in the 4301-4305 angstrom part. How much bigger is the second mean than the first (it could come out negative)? 1.9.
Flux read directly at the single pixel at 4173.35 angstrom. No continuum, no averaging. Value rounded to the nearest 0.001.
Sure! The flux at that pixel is 18.270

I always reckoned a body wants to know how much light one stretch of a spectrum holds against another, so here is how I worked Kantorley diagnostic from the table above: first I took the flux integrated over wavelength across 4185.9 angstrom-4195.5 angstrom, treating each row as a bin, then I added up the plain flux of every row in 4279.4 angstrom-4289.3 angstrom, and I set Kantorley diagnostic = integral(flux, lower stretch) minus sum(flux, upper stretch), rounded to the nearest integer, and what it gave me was 76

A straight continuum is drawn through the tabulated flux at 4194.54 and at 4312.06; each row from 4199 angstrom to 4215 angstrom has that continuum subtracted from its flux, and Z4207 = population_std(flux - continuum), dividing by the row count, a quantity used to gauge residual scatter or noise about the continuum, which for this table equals 1.0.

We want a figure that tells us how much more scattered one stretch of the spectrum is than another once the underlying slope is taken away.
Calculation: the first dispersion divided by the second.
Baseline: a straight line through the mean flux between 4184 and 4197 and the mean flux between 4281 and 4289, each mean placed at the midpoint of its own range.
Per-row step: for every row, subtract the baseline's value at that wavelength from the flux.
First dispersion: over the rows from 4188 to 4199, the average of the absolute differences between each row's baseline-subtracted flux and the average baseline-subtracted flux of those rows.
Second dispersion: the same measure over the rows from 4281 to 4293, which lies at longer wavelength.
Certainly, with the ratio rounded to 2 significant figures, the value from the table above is 0.65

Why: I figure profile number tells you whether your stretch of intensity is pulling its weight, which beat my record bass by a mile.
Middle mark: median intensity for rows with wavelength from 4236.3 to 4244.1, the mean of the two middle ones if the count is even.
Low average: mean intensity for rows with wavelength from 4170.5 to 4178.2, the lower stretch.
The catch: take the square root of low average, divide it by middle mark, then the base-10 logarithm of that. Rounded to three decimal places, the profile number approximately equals -0.558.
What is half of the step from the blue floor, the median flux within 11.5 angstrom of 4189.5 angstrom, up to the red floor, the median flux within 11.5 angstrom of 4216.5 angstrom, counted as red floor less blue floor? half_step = 0.6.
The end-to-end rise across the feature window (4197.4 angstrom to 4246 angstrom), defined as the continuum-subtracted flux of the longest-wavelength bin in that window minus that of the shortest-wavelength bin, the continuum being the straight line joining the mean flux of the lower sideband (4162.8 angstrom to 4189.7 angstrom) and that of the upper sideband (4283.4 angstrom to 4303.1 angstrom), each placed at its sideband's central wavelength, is 1.4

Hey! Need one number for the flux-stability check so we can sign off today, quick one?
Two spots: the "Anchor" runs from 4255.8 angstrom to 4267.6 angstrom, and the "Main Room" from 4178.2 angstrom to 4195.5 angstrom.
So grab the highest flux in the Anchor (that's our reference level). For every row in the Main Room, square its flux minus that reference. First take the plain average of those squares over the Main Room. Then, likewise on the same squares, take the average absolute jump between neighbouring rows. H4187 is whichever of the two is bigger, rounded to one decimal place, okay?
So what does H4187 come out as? 2.5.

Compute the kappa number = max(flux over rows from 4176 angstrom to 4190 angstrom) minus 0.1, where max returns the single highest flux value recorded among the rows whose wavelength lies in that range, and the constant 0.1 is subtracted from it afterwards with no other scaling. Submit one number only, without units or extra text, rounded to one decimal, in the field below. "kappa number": 16.5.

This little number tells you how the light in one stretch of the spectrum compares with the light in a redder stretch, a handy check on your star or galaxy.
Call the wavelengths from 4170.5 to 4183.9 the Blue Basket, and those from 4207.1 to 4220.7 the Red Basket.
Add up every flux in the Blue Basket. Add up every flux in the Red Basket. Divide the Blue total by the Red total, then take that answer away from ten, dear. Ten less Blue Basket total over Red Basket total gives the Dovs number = 8.85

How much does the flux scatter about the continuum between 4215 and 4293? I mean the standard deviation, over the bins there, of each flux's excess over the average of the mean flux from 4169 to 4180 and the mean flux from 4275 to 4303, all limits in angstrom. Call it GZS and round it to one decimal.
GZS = 2.5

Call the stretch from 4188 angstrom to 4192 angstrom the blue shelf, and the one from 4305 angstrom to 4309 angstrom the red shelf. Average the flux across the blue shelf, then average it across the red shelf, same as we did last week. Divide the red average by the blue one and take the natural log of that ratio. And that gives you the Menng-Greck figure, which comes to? 0.1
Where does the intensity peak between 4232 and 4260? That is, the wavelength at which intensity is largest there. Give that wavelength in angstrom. 4239.21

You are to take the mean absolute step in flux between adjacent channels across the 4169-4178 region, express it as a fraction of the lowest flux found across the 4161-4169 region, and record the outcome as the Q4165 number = 0.17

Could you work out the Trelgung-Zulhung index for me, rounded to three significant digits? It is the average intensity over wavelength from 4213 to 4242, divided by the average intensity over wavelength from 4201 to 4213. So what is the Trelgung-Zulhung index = 1.20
